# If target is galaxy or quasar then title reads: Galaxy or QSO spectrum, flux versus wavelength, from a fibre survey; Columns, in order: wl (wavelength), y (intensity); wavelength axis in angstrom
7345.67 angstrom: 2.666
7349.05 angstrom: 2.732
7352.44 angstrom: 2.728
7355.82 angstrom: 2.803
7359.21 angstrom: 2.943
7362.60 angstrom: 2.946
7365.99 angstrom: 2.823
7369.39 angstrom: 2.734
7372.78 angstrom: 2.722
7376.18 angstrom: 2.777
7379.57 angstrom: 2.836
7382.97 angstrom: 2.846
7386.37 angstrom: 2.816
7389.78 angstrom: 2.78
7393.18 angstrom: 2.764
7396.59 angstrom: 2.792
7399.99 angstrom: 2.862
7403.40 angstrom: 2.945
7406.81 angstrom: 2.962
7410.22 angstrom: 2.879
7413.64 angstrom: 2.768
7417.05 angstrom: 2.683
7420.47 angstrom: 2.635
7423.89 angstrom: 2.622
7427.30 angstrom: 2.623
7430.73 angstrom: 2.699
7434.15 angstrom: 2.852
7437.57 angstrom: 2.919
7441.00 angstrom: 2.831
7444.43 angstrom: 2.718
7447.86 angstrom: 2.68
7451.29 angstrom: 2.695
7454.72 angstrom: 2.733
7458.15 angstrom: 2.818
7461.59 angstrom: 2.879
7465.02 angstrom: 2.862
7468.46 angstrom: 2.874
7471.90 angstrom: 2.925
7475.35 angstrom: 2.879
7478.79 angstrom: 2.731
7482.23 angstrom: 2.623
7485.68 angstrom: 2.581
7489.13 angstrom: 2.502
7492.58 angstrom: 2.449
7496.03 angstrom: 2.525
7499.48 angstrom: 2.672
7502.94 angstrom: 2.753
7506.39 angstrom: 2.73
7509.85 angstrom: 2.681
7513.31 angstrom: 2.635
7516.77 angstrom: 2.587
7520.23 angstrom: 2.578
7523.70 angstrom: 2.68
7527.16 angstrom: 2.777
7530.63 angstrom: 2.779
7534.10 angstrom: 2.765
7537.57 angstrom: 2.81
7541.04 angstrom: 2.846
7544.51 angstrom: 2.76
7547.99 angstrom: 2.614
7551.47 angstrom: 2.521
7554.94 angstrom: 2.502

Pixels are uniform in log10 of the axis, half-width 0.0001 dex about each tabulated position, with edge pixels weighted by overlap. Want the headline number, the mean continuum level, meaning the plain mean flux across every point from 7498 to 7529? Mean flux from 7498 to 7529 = 2.68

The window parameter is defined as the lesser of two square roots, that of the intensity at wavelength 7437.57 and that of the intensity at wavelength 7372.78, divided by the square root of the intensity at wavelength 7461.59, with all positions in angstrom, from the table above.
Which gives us 0.972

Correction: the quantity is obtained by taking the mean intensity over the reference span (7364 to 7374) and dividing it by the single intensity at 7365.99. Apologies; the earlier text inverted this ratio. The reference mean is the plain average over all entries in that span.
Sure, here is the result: 0.98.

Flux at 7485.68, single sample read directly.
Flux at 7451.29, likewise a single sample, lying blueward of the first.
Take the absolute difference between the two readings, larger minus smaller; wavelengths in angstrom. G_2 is 0.11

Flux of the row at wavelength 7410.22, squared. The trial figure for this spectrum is 8.3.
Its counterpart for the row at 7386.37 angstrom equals 7.9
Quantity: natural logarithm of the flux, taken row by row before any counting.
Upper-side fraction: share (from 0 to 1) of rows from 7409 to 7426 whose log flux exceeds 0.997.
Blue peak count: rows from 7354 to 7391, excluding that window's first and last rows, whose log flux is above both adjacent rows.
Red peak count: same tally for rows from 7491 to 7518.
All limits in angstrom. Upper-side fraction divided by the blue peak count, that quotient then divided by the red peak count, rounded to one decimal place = 0.2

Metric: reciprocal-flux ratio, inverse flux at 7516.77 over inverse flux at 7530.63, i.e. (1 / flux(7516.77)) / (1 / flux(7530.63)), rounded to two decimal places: 1.07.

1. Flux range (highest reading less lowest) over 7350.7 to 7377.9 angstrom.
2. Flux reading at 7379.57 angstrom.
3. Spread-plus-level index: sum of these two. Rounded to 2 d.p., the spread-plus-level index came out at 3.06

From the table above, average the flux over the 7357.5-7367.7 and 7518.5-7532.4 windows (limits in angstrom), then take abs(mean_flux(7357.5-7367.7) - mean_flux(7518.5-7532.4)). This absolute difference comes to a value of 0.20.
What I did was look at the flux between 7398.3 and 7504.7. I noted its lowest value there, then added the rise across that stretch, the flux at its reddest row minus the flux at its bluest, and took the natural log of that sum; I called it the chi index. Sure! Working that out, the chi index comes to 0.85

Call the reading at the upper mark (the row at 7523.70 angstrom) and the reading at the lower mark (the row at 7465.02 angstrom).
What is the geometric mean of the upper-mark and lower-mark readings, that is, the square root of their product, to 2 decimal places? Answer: 2.77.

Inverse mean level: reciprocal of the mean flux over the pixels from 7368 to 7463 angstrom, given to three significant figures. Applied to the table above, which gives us 0.360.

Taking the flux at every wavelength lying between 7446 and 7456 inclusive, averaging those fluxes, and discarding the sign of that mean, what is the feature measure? 2.70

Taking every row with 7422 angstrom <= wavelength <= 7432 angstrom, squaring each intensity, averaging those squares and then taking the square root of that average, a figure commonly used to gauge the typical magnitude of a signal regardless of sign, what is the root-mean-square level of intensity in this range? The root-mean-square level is 2.65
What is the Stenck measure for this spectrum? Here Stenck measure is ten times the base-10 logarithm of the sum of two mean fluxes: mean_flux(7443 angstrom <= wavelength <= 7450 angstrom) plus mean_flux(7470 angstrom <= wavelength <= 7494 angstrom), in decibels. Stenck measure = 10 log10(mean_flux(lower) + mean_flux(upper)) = 7.30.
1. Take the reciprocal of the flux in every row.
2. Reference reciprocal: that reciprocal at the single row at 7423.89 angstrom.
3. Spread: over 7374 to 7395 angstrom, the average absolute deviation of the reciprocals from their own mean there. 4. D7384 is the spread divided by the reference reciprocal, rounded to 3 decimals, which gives 0.010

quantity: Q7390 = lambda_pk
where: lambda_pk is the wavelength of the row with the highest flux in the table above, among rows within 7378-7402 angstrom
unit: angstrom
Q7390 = 7399.99 angstrom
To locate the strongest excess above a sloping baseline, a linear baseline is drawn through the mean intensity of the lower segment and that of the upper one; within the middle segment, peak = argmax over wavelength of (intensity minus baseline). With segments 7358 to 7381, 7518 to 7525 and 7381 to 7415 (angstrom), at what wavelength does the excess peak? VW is 7406.81 angstrom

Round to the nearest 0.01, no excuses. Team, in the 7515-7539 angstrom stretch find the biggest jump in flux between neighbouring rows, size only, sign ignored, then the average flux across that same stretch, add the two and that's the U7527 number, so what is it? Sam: 2.81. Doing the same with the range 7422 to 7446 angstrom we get 2.90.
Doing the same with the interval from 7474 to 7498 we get 2.76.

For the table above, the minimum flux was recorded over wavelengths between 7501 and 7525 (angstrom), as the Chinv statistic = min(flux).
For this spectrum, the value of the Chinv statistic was 2.578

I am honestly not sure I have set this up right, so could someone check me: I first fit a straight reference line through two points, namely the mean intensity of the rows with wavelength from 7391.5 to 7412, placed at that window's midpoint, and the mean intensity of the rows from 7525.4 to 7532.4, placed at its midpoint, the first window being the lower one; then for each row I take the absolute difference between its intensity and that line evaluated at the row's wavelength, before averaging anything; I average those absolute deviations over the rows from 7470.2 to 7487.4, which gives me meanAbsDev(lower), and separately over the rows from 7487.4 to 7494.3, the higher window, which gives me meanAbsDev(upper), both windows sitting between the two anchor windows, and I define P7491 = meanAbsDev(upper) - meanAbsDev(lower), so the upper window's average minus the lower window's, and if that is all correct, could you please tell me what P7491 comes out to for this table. 0.20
